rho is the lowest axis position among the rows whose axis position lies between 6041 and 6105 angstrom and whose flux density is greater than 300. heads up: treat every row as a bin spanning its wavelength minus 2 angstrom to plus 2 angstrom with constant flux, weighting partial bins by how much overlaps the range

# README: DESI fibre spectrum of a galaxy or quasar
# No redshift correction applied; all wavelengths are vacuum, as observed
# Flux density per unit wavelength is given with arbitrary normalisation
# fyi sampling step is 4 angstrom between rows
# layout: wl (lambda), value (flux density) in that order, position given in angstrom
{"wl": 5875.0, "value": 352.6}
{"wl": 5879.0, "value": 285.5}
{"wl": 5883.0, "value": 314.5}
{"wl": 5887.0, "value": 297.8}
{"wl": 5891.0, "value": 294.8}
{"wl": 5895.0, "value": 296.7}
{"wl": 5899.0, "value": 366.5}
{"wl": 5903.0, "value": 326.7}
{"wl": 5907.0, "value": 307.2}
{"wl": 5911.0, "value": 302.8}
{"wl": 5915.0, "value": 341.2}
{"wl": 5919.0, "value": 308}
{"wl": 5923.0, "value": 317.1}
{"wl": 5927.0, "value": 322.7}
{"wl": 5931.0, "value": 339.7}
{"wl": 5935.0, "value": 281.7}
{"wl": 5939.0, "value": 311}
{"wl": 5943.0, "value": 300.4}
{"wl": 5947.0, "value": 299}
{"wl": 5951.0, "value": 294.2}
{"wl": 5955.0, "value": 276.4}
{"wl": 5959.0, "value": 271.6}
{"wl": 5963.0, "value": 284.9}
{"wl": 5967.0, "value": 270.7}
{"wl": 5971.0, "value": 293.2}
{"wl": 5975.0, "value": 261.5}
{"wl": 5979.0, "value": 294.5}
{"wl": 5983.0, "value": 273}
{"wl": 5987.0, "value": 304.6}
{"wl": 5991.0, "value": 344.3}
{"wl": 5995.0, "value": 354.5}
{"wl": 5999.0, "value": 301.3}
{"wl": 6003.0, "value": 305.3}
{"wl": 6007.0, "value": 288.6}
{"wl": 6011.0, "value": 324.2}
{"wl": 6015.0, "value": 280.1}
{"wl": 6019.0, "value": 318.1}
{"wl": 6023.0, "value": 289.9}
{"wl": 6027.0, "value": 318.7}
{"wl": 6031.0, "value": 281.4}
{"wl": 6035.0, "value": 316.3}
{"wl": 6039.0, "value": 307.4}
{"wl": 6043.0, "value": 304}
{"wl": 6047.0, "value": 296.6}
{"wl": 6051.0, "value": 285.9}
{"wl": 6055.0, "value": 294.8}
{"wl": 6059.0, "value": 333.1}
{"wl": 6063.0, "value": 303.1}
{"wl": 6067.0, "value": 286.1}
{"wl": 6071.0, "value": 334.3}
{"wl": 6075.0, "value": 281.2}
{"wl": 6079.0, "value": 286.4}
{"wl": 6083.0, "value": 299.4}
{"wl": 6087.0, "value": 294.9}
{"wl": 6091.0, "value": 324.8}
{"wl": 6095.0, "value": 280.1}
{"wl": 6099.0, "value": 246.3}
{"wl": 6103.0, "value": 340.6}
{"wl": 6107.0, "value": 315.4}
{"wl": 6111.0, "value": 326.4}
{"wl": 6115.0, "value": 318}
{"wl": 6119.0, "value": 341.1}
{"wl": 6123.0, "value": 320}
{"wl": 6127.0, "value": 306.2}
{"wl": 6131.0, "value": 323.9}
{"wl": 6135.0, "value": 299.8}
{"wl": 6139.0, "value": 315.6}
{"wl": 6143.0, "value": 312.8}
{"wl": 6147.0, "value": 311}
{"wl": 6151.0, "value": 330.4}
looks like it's 6043.0 angstrom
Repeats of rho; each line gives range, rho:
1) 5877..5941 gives 5883.0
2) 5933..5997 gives 5939.0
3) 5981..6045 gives 5987.0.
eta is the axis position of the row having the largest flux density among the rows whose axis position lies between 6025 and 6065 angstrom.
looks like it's 6059.0 angstrom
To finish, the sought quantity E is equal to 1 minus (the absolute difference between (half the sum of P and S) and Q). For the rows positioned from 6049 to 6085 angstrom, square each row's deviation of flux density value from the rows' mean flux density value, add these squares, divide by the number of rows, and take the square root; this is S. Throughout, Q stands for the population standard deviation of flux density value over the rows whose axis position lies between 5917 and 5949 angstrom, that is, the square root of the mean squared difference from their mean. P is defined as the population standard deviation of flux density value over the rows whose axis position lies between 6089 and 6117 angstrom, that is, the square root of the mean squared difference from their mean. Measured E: -7.4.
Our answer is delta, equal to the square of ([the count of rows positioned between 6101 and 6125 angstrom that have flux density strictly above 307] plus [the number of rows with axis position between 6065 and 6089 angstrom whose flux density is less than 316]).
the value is 121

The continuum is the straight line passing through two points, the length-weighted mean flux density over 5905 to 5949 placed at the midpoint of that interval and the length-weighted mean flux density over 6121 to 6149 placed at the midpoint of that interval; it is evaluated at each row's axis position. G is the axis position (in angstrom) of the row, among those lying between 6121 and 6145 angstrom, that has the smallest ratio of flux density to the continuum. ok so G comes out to 6135.0 angstrom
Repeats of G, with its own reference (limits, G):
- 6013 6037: 6015.0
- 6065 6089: 6075.0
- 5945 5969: 5967.0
